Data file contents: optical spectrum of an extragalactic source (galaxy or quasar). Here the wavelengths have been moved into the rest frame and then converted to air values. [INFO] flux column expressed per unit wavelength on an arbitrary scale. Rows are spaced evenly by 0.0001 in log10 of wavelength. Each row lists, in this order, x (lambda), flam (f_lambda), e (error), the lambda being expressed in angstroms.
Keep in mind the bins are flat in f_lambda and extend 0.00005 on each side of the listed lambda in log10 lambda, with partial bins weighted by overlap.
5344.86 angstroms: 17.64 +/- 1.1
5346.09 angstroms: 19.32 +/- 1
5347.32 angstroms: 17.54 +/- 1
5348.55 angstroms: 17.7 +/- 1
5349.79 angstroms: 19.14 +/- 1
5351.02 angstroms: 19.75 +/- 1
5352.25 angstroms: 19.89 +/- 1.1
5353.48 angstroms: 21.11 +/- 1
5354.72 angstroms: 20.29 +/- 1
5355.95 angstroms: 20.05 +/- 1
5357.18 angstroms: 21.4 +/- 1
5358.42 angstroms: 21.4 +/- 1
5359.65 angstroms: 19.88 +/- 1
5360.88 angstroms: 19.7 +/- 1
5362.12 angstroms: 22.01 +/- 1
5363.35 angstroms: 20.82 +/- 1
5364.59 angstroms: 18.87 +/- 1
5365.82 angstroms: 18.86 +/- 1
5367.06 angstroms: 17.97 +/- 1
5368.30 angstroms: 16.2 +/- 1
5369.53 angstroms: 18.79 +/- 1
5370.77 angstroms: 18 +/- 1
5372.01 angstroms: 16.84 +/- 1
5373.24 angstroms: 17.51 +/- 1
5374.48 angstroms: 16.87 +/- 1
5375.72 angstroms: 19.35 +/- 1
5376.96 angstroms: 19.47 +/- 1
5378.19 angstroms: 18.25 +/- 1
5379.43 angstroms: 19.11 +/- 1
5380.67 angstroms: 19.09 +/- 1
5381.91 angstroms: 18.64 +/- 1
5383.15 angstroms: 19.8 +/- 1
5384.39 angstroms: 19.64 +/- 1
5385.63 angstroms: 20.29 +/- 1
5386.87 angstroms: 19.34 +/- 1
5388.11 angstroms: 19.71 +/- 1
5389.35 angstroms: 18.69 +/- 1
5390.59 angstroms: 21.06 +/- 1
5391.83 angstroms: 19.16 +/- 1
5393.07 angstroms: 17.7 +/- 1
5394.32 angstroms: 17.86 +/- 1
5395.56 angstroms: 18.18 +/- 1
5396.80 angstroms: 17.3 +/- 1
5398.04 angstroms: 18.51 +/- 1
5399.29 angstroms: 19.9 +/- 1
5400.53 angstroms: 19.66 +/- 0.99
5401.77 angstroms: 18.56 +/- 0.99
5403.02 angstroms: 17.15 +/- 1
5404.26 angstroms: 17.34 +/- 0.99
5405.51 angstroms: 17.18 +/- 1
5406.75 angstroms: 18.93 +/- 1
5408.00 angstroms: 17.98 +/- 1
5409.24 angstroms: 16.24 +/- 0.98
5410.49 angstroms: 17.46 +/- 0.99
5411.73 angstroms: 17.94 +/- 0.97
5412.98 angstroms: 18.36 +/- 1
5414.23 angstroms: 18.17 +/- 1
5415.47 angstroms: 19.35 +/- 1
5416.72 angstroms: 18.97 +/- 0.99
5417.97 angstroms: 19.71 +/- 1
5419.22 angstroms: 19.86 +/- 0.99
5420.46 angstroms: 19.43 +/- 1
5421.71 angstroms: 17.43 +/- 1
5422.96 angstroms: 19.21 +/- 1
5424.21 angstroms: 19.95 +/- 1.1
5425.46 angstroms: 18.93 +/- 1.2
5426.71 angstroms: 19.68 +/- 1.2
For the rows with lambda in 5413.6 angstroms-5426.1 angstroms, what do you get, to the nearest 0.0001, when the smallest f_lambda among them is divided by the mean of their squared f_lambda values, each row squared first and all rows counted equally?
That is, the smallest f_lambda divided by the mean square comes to 0.0477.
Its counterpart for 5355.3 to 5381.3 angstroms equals 0.0443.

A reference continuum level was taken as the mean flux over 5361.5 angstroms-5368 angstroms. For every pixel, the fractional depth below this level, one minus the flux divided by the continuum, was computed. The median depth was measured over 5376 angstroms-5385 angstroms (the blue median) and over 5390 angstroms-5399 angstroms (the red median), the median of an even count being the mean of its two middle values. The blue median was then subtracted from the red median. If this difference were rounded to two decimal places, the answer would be 0.05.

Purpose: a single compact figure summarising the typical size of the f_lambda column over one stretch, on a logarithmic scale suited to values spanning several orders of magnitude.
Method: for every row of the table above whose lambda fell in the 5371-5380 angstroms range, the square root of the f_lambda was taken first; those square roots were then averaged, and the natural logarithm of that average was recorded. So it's 1.45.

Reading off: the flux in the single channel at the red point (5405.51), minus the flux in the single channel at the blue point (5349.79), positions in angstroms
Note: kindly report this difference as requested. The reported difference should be -2.0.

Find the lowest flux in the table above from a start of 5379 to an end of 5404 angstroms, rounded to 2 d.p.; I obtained 17.15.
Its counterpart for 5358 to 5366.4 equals 18.86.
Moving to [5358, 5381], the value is 16.20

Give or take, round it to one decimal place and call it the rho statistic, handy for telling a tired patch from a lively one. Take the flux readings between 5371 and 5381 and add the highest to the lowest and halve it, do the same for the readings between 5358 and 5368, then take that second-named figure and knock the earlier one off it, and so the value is 1.8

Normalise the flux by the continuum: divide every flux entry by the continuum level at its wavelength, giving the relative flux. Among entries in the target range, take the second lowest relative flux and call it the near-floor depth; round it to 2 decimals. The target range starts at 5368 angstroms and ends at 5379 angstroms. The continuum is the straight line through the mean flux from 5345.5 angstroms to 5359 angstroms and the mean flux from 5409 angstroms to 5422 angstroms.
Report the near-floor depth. 0.87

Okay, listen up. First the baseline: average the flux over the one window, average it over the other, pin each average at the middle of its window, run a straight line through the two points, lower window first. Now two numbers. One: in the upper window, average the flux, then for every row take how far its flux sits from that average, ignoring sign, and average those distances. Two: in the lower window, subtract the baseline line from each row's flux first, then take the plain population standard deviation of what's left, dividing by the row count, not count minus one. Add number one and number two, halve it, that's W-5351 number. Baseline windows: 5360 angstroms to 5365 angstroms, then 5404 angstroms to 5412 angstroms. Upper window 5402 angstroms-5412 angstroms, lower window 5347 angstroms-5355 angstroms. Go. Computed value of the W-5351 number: 0.97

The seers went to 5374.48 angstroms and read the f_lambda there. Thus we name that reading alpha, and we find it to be 16.87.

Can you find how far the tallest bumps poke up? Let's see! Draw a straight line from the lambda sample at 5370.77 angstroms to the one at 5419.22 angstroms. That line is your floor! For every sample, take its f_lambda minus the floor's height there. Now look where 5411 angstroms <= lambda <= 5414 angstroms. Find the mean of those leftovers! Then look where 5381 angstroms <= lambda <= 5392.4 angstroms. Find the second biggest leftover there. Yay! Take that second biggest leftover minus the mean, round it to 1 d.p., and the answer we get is 3.2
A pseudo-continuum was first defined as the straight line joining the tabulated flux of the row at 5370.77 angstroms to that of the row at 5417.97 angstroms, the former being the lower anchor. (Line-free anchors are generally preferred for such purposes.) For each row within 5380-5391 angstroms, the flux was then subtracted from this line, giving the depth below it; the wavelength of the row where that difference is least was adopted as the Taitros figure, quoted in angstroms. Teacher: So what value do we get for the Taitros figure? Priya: 5390.59 angstroms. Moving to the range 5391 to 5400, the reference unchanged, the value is 5399.29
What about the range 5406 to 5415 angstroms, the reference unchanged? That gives 5406.75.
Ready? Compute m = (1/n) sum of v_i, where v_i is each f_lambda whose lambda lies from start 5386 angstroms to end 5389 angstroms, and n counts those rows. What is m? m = 19.5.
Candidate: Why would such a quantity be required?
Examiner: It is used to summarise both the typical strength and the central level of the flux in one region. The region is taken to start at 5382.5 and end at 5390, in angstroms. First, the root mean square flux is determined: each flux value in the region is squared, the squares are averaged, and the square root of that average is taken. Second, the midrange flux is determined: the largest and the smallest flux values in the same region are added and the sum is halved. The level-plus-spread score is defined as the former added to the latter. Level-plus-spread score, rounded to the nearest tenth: 39.1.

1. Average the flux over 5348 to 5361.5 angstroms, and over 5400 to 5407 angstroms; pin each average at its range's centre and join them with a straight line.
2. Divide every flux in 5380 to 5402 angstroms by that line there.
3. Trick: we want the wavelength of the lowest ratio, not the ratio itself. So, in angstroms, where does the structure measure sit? 5396.80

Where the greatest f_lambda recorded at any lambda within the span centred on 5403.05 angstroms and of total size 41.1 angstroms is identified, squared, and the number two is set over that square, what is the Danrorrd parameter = 0.0045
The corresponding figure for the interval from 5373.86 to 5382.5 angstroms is 0.0053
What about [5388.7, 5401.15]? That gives 0.0045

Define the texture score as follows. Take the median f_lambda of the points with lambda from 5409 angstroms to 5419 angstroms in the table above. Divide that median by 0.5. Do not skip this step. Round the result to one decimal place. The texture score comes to 36.5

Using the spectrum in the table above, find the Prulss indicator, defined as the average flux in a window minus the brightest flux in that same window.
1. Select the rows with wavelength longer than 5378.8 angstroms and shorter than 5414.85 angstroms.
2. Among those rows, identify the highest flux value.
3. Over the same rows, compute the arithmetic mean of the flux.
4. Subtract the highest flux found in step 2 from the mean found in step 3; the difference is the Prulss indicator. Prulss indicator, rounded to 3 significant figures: -2.48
